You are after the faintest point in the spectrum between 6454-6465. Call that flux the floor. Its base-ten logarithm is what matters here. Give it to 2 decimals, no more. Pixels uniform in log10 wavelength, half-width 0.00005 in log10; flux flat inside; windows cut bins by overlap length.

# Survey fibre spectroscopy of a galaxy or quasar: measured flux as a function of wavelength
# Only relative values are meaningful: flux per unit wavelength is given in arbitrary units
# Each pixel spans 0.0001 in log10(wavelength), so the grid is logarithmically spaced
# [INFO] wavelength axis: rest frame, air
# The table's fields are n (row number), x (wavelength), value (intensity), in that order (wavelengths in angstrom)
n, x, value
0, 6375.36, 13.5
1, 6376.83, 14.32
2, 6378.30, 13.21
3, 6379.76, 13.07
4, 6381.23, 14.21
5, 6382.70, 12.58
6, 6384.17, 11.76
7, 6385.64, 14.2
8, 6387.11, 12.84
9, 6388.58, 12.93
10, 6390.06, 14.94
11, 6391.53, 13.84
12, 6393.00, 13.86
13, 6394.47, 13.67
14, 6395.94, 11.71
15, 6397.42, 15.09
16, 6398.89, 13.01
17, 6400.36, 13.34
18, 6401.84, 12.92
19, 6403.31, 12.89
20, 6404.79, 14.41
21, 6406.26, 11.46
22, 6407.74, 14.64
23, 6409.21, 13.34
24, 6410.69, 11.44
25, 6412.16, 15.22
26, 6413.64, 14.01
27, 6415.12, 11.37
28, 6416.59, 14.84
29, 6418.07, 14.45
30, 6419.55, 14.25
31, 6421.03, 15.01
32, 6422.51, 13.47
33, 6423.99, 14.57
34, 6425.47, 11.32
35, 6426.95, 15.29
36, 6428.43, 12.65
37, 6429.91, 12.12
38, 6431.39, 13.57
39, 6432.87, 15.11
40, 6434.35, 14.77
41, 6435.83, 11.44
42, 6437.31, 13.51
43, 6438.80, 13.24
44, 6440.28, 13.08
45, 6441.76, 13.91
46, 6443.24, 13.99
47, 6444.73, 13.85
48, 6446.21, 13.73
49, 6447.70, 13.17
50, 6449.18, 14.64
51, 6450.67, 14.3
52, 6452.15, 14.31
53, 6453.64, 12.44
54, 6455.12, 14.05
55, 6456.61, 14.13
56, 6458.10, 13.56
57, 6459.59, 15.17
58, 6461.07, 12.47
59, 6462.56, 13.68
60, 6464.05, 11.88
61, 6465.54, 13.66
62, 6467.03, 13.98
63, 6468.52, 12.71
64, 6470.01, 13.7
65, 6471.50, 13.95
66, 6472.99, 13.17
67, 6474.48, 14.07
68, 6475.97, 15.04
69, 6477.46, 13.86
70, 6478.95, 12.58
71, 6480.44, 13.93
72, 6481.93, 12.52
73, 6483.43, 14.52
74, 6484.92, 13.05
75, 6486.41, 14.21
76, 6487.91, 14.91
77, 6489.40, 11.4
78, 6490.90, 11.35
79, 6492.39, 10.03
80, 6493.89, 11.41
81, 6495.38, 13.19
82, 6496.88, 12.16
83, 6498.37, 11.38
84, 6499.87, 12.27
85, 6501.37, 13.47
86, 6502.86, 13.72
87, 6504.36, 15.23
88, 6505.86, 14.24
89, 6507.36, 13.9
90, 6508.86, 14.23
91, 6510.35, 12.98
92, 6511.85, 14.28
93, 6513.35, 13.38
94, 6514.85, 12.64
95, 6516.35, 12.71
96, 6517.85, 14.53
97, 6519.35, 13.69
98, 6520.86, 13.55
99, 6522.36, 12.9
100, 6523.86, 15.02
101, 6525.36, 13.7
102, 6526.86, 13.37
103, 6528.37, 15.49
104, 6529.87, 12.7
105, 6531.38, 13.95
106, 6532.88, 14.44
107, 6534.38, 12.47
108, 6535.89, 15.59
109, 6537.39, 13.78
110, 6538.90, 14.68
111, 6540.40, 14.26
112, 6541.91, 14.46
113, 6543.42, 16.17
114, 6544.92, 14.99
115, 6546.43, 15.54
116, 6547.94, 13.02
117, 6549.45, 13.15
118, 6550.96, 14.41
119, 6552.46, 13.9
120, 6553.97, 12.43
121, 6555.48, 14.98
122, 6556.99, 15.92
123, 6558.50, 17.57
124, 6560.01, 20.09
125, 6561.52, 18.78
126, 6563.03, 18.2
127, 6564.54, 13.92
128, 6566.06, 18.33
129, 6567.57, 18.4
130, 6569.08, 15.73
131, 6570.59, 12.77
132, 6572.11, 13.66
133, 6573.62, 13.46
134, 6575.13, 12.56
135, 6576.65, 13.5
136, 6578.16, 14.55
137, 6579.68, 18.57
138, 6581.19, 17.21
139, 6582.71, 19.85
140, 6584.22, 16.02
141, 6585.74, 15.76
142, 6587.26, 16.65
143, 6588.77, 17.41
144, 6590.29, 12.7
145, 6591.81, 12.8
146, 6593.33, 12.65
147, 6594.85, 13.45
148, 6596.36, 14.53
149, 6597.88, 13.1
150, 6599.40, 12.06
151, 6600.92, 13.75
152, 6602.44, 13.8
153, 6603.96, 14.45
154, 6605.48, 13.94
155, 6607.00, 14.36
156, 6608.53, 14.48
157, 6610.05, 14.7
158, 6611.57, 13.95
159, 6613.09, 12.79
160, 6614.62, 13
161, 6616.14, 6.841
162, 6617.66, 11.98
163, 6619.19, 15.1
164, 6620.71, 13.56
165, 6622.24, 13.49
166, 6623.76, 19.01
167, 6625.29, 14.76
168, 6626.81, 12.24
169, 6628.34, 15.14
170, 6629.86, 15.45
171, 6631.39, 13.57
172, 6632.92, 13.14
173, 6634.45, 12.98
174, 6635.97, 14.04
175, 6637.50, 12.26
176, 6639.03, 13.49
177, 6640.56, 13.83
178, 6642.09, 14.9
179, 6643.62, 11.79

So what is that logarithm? 1.07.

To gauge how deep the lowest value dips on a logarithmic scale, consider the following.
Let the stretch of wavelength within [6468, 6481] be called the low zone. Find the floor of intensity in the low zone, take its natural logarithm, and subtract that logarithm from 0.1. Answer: -2.43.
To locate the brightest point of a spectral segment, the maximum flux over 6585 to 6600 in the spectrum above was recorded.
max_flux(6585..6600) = 17.41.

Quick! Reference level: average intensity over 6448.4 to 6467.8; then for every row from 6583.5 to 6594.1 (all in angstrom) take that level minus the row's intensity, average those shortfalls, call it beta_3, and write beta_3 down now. -1.1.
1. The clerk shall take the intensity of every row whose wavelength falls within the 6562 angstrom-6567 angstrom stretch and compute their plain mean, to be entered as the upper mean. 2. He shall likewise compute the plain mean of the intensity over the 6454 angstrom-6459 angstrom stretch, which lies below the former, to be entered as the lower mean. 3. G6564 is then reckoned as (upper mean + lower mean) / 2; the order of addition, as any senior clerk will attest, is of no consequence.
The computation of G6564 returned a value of 15.4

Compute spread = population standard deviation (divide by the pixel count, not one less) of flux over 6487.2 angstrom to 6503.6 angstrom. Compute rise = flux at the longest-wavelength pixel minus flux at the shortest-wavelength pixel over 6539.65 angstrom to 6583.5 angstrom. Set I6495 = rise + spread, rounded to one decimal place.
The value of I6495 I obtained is 6.9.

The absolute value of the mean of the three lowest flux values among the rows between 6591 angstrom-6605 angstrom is 12.5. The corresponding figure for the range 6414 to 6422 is 13.4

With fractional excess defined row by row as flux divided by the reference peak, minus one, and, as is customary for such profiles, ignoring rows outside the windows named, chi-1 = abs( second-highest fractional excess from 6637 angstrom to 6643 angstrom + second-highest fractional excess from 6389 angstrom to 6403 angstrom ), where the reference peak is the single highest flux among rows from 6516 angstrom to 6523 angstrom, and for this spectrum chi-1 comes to 0.020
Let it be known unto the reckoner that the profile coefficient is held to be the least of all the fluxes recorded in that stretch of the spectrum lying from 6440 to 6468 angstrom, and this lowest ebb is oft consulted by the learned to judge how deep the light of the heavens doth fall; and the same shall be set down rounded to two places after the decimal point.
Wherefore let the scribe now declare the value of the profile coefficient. 11.88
